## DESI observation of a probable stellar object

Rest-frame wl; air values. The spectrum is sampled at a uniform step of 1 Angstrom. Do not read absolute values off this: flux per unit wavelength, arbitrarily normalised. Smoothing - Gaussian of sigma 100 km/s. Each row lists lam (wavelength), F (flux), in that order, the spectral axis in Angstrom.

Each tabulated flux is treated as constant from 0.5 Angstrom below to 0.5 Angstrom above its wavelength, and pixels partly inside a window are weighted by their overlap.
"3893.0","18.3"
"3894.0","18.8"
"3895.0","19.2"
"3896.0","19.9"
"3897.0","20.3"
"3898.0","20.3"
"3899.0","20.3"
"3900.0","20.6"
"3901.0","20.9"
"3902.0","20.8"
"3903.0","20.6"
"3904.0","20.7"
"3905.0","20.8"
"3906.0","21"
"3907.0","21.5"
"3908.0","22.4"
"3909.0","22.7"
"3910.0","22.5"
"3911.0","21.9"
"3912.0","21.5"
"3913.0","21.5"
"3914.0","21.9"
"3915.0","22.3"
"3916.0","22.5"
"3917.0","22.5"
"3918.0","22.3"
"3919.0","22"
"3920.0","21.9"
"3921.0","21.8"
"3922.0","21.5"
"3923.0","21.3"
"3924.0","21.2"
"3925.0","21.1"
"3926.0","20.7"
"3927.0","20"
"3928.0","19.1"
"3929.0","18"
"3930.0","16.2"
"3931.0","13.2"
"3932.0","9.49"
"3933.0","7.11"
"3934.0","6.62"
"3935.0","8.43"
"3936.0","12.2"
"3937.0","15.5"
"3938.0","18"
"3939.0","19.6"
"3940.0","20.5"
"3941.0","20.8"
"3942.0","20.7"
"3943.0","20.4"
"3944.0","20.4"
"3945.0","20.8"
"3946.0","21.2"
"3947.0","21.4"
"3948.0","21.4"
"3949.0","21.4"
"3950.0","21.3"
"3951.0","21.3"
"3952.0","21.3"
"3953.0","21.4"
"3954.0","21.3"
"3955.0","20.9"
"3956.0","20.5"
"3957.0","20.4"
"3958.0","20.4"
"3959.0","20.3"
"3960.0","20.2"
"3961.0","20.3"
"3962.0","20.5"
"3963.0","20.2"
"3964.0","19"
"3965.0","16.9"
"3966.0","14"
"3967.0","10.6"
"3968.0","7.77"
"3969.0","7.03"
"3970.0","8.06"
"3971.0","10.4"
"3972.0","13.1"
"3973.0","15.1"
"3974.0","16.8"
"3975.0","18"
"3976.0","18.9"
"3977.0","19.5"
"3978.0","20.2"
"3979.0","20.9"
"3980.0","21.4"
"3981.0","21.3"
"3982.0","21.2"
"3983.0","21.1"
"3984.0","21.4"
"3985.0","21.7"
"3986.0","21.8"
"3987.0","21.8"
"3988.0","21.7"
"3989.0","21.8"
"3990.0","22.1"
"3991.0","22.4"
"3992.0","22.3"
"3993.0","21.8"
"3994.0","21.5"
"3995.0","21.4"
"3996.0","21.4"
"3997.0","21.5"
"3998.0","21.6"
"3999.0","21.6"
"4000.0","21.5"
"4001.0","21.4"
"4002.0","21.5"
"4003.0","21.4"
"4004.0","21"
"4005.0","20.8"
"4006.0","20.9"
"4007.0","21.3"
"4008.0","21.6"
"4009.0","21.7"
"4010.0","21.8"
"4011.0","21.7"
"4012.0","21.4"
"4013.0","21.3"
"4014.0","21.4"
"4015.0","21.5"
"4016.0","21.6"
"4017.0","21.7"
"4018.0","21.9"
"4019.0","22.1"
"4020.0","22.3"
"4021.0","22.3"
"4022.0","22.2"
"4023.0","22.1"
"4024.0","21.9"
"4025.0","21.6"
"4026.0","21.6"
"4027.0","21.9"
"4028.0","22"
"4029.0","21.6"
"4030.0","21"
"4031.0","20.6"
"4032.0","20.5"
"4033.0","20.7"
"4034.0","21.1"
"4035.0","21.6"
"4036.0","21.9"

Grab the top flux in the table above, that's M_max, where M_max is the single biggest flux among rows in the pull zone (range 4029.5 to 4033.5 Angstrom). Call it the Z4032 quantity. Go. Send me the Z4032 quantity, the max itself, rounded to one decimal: 21.0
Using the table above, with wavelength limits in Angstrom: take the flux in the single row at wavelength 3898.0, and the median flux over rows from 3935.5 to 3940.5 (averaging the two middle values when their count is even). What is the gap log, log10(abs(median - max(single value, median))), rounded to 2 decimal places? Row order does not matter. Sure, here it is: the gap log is 0.36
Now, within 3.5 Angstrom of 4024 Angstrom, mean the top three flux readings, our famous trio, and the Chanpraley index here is 22.2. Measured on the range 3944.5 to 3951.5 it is 21.4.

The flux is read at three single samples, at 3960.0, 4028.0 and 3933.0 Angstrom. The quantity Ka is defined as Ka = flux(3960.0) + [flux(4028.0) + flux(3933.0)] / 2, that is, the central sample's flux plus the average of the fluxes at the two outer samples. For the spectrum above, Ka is 35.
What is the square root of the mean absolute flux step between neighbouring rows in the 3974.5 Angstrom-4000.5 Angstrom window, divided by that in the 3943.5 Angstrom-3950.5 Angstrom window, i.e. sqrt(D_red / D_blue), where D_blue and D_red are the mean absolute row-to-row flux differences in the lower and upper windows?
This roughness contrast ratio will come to 1.2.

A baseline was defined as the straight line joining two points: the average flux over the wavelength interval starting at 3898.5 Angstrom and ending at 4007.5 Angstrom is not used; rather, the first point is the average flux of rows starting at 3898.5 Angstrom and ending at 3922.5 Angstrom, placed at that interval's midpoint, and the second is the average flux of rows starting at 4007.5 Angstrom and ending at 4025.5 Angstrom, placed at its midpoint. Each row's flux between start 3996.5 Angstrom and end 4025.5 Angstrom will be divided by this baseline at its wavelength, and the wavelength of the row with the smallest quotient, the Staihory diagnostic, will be 4005.0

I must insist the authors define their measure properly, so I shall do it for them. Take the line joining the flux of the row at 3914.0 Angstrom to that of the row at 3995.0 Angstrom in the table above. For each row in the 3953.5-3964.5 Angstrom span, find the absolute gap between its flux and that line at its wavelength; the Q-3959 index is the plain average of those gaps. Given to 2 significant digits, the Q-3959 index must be 1.3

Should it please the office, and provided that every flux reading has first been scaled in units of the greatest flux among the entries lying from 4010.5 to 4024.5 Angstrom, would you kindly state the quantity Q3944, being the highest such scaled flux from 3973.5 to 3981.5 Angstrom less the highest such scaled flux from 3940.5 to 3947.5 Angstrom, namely 0.000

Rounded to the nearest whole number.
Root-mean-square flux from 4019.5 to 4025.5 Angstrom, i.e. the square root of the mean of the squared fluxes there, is 22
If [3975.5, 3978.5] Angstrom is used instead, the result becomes 20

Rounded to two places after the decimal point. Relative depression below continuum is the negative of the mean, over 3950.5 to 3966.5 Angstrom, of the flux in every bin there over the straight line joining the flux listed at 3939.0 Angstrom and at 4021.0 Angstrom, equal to -0.99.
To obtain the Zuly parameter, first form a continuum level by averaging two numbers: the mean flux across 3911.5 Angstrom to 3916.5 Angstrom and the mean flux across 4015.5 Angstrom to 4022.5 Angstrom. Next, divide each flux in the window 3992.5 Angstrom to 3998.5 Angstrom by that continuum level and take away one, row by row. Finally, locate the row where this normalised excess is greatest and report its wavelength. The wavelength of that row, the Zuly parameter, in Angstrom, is 3993.0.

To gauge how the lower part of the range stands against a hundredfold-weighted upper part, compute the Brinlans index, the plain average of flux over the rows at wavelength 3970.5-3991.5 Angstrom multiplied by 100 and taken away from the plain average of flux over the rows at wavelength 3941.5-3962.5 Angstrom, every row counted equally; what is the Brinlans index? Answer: -1944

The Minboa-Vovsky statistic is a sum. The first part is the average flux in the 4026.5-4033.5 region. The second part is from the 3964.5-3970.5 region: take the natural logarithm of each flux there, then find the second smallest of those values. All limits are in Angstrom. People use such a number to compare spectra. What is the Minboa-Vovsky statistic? 23.2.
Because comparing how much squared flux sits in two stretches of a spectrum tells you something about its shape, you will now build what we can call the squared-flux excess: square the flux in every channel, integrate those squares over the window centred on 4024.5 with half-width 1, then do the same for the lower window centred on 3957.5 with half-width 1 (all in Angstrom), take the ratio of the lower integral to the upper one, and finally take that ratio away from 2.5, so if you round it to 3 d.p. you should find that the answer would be 1.620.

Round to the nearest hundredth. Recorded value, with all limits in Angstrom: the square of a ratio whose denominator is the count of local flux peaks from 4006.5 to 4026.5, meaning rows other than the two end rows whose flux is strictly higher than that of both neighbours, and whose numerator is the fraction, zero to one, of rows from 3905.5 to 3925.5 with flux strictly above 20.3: 1.00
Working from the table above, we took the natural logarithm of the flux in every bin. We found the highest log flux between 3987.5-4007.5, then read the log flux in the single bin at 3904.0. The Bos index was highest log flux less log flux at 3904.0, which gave 0.079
